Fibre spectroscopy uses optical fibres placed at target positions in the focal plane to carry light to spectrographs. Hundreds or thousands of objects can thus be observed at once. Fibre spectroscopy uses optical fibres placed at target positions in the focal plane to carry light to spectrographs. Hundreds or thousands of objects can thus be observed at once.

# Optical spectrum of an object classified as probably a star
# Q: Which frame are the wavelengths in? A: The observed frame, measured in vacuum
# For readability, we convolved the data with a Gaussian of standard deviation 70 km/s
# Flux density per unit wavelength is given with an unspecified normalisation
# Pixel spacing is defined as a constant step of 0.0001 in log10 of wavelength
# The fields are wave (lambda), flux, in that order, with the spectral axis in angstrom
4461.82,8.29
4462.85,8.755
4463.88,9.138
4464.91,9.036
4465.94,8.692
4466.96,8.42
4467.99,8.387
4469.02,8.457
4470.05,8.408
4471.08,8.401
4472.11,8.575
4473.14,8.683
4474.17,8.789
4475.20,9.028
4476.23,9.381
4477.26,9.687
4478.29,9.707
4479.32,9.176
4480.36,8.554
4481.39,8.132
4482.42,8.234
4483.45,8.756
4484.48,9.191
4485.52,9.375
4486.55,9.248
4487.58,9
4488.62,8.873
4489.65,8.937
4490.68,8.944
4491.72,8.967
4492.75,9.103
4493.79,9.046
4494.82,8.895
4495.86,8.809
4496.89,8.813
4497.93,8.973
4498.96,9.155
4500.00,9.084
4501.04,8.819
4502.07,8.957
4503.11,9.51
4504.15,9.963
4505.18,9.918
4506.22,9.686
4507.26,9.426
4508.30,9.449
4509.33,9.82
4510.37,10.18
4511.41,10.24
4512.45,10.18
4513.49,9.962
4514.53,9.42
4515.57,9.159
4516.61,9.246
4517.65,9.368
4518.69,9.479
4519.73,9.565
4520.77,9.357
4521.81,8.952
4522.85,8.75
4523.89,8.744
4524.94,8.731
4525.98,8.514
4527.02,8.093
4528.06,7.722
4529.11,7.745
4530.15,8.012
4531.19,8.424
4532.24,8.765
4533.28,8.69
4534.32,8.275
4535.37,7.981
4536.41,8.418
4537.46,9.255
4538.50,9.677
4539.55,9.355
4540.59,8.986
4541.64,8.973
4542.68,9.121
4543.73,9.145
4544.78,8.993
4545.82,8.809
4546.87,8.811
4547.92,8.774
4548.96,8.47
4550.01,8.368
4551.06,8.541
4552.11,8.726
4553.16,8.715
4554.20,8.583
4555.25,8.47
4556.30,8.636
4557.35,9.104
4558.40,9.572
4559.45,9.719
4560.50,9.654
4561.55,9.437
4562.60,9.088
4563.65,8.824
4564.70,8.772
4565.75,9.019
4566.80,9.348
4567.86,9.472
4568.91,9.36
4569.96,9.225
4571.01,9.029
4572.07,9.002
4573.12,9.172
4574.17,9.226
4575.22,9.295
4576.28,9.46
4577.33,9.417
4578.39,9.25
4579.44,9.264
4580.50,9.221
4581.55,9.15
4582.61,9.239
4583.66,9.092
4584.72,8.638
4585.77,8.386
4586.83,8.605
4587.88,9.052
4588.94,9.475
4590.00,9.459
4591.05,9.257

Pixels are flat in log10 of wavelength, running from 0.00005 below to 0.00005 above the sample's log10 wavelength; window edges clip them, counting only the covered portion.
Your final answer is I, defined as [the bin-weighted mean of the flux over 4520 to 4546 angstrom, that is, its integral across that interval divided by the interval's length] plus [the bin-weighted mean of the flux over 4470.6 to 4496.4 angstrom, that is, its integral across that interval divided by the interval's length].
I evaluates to 17.6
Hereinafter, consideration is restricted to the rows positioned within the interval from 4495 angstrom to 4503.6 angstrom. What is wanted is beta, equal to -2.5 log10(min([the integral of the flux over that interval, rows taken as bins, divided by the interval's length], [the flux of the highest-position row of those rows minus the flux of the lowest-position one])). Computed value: 0.4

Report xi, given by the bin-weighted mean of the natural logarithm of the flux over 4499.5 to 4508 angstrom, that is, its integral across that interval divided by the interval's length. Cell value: 2.24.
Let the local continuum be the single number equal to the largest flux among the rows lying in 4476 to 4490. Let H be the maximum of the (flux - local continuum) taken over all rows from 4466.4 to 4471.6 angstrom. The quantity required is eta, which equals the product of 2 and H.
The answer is -2.5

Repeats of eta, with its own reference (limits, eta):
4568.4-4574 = -0.7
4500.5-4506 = 0.5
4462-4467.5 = -1.1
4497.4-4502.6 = -1.1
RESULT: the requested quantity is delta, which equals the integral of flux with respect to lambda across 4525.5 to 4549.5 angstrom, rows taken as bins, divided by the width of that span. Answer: 8.65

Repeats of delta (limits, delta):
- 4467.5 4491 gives 8.87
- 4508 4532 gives 9.08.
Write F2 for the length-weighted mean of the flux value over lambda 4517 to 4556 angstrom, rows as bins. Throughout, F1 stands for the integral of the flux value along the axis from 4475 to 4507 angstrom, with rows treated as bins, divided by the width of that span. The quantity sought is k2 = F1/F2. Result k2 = 1.04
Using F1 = 9.10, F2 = 8.74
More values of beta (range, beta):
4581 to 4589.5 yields 1.2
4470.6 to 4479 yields -0.3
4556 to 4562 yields 0.2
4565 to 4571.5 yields 5.0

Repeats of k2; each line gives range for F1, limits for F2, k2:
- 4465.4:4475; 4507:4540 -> 0.95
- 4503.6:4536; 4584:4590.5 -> 1.02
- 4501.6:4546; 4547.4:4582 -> 1.00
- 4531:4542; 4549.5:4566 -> 0.98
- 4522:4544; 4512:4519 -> 0.91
